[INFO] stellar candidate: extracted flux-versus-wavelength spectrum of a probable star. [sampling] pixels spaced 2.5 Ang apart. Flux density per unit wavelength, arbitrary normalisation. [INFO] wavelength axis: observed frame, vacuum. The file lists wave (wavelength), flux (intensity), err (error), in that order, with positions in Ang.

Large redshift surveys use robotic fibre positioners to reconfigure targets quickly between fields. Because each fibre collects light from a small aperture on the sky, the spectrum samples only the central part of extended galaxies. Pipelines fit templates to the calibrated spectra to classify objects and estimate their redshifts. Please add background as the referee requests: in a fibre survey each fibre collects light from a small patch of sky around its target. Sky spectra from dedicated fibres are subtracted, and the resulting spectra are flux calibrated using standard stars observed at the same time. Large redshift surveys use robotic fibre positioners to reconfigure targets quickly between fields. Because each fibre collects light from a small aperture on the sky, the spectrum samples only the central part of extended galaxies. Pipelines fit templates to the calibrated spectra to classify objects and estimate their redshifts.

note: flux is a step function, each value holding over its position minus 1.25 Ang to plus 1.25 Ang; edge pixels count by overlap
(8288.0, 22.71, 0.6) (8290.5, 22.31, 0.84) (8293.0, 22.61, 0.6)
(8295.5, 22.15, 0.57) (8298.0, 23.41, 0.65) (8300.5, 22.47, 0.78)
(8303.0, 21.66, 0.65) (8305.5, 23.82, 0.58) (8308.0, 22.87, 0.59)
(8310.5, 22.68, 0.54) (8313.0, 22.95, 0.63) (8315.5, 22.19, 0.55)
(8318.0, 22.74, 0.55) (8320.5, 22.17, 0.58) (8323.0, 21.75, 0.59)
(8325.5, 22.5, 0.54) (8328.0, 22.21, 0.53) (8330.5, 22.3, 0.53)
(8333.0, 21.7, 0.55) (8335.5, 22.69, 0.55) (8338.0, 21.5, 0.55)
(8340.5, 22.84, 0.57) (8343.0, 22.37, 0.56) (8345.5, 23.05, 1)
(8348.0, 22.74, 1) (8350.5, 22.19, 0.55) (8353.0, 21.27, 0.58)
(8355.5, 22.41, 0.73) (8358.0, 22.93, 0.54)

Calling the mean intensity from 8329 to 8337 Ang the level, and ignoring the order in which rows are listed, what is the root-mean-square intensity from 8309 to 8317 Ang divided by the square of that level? 0.0458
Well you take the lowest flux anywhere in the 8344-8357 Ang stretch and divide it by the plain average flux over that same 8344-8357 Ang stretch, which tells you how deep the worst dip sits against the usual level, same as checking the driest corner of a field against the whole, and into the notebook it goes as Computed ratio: 0.952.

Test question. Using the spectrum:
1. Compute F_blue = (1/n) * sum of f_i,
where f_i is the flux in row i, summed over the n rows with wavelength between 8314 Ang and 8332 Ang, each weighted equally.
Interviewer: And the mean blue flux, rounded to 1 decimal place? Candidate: 22.3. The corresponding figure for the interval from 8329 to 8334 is 22.0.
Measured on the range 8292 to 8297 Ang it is 22.4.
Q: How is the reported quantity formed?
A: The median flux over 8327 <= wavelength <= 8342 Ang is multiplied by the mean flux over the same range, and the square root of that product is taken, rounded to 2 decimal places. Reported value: 22.23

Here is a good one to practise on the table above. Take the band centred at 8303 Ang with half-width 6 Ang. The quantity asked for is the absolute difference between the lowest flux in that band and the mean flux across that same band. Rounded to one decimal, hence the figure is 1.2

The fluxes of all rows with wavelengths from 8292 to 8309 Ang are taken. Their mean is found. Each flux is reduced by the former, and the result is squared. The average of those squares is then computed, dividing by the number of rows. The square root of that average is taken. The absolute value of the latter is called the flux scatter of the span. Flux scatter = 0.68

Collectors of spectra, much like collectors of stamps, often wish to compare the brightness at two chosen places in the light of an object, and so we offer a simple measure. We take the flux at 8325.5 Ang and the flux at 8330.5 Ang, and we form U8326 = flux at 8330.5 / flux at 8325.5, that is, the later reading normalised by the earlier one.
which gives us 0.99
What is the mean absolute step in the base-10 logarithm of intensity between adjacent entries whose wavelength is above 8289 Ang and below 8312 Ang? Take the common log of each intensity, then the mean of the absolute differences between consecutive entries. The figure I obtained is 0.017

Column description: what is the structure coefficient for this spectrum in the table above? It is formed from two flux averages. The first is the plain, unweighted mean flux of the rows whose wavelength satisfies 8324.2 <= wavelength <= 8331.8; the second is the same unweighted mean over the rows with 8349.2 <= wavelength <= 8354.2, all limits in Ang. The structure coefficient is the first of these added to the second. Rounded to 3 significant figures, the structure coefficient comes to 44.1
